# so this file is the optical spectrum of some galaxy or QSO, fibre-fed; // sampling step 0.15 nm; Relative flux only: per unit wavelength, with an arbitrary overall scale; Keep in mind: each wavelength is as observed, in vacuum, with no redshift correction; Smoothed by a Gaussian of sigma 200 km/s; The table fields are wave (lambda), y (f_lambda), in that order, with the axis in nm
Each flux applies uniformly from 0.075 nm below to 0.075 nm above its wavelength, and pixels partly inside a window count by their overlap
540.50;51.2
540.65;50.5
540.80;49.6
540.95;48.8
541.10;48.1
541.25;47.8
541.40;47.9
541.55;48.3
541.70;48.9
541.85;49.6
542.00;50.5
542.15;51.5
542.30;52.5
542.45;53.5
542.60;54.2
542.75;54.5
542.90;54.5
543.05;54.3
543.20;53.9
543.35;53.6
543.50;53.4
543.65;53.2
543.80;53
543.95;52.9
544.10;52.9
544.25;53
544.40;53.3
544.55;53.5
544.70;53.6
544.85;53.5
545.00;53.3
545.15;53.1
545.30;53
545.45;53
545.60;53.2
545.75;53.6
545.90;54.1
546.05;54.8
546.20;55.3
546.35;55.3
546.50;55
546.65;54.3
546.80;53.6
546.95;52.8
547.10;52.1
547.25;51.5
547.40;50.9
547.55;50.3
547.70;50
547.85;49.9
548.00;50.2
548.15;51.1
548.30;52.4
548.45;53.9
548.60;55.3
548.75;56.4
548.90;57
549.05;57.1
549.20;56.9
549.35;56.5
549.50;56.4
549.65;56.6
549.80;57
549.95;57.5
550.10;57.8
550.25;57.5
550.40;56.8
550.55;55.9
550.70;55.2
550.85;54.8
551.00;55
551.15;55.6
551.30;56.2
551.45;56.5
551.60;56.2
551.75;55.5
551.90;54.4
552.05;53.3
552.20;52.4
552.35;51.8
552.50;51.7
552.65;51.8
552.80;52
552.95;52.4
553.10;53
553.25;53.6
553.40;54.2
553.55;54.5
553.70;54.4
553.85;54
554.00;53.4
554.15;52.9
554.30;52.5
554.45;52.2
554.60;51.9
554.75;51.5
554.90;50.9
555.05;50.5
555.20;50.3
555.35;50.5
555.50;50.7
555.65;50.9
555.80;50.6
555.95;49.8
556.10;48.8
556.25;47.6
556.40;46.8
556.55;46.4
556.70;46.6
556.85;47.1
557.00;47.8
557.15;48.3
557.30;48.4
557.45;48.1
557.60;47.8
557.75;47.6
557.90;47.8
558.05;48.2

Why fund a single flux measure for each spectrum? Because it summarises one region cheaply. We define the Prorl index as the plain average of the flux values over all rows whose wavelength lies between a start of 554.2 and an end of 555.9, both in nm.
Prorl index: 51.14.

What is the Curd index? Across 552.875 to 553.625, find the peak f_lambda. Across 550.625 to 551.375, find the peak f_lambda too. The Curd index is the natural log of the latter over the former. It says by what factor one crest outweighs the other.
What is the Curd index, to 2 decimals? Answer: 0.03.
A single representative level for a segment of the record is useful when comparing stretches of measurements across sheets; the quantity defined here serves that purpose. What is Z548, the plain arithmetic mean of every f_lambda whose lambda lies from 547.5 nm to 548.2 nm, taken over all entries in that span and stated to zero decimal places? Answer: 50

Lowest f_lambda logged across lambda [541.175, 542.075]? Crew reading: 47.8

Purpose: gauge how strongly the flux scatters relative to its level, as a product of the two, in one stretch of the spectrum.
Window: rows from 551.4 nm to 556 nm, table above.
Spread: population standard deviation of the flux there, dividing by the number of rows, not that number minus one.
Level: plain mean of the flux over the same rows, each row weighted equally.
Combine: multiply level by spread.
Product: 91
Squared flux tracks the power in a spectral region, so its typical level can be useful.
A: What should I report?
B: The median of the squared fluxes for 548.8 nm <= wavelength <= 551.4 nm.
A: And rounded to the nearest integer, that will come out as 3204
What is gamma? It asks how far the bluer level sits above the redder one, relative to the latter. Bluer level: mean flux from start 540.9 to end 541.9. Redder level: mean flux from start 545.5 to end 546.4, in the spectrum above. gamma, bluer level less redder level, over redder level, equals -0.11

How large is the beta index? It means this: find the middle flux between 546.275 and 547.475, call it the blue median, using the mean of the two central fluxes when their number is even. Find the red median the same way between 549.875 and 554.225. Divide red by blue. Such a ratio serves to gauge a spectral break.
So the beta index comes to 1.02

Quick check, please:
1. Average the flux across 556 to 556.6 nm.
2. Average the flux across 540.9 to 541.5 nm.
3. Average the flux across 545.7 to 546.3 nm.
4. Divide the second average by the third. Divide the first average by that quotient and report 54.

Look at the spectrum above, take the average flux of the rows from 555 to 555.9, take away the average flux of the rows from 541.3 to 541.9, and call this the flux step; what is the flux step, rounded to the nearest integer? 2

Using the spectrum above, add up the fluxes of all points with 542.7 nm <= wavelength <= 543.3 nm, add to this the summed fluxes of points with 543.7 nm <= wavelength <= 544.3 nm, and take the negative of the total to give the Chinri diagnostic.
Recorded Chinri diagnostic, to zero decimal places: -429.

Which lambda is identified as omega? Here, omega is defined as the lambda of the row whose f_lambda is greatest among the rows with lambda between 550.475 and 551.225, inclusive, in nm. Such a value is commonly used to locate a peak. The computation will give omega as 550.55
